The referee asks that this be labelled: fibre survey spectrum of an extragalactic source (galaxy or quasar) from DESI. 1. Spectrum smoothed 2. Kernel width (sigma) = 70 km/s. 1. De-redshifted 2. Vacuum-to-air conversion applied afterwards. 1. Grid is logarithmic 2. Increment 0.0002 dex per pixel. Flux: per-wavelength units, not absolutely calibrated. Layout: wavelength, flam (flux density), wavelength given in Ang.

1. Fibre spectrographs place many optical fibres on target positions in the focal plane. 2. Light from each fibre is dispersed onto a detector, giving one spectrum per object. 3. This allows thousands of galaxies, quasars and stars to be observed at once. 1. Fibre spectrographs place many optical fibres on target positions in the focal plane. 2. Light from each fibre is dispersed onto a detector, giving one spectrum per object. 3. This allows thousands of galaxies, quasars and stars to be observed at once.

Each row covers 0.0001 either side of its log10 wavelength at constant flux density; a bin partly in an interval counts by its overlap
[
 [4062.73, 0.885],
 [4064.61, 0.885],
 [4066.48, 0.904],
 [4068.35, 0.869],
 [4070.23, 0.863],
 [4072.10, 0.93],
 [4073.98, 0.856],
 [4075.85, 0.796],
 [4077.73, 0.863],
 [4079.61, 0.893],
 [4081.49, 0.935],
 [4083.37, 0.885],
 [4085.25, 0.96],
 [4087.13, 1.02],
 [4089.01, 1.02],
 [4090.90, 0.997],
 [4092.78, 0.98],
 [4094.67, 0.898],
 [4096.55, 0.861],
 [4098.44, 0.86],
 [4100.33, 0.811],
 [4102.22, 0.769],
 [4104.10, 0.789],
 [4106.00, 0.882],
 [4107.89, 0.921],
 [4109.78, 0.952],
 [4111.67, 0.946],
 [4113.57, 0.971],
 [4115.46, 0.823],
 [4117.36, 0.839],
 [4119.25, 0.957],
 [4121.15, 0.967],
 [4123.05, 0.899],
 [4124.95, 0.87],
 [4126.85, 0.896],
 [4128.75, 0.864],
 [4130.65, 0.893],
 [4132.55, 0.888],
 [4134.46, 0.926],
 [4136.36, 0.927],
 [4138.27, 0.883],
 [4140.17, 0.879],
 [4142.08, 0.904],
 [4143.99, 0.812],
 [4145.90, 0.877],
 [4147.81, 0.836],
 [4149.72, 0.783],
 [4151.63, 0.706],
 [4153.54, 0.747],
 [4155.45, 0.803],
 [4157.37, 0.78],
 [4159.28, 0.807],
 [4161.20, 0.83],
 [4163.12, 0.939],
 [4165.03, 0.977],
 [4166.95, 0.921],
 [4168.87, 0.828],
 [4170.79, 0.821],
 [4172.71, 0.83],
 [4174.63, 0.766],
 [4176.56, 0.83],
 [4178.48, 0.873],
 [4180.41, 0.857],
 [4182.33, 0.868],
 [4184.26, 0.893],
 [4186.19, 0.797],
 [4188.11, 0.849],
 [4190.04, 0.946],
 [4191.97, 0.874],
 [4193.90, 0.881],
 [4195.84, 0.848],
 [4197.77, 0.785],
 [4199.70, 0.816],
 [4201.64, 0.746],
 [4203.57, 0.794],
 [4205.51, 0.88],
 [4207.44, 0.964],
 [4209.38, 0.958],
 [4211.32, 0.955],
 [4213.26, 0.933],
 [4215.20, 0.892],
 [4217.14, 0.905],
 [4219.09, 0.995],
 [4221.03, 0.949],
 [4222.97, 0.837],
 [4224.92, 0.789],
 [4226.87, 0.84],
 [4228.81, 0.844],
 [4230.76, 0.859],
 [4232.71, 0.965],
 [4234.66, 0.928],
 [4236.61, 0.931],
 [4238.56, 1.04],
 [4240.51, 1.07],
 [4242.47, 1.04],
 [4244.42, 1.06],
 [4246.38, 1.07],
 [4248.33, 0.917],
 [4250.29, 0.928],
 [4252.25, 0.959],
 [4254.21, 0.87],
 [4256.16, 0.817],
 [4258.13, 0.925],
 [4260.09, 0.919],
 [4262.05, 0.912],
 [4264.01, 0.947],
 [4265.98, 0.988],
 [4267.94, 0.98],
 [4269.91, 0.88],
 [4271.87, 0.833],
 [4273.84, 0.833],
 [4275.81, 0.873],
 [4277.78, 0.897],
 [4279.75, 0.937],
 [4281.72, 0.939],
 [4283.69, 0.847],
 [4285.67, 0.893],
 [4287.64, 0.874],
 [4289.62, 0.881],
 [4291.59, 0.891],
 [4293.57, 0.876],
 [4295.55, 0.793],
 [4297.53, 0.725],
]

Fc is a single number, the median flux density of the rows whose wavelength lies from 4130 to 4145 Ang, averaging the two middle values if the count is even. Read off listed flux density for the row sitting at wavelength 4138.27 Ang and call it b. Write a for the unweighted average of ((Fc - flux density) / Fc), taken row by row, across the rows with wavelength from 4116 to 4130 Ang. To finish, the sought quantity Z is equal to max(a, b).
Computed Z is 0.88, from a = -0.01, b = 0.883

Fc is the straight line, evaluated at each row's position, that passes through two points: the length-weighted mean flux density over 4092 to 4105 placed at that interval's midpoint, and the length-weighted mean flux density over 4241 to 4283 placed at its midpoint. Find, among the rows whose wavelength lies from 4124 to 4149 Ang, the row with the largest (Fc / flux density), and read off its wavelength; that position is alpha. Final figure 4143.99 Ang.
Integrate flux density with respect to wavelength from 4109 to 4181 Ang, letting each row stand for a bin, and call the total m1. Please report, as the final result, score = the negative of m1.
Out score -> -62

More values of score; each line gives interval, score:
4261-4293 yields -29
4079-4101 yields -20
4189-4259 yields -64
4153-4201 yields -41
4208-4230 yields -20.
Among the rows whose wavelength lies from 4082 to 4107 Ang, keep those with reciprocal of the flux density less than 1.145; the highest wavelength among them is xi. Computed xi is 4106.00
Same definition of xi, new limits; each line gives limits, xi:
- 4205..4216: 4215.20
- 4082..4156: 4145.90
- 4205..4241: 4240.51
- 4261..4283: 4281.72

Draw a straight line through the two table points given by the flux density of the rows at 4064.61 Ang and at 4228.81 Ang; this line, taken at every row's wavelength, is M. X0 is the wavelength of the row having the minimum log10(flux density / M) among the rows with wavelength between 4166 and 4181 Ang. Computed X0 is 4174.63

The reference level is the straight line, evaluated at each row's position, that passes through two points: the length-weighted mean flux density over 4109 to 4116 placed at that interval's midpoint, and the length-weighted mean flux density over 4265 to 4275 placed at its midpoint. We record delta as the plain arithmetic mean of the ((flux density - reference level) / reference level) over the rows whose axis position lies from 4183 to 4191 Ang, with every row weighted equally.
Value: -0.05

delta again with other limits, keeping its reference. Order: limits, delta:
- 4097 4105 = -0.13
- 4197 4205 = -0.14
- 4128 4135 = -0.04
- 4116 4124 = -0.01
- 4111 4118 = -0.04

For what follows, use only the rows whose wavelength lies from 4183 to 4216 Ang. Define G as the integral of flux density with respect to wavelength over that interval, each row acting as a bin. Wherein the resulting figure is 28.7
